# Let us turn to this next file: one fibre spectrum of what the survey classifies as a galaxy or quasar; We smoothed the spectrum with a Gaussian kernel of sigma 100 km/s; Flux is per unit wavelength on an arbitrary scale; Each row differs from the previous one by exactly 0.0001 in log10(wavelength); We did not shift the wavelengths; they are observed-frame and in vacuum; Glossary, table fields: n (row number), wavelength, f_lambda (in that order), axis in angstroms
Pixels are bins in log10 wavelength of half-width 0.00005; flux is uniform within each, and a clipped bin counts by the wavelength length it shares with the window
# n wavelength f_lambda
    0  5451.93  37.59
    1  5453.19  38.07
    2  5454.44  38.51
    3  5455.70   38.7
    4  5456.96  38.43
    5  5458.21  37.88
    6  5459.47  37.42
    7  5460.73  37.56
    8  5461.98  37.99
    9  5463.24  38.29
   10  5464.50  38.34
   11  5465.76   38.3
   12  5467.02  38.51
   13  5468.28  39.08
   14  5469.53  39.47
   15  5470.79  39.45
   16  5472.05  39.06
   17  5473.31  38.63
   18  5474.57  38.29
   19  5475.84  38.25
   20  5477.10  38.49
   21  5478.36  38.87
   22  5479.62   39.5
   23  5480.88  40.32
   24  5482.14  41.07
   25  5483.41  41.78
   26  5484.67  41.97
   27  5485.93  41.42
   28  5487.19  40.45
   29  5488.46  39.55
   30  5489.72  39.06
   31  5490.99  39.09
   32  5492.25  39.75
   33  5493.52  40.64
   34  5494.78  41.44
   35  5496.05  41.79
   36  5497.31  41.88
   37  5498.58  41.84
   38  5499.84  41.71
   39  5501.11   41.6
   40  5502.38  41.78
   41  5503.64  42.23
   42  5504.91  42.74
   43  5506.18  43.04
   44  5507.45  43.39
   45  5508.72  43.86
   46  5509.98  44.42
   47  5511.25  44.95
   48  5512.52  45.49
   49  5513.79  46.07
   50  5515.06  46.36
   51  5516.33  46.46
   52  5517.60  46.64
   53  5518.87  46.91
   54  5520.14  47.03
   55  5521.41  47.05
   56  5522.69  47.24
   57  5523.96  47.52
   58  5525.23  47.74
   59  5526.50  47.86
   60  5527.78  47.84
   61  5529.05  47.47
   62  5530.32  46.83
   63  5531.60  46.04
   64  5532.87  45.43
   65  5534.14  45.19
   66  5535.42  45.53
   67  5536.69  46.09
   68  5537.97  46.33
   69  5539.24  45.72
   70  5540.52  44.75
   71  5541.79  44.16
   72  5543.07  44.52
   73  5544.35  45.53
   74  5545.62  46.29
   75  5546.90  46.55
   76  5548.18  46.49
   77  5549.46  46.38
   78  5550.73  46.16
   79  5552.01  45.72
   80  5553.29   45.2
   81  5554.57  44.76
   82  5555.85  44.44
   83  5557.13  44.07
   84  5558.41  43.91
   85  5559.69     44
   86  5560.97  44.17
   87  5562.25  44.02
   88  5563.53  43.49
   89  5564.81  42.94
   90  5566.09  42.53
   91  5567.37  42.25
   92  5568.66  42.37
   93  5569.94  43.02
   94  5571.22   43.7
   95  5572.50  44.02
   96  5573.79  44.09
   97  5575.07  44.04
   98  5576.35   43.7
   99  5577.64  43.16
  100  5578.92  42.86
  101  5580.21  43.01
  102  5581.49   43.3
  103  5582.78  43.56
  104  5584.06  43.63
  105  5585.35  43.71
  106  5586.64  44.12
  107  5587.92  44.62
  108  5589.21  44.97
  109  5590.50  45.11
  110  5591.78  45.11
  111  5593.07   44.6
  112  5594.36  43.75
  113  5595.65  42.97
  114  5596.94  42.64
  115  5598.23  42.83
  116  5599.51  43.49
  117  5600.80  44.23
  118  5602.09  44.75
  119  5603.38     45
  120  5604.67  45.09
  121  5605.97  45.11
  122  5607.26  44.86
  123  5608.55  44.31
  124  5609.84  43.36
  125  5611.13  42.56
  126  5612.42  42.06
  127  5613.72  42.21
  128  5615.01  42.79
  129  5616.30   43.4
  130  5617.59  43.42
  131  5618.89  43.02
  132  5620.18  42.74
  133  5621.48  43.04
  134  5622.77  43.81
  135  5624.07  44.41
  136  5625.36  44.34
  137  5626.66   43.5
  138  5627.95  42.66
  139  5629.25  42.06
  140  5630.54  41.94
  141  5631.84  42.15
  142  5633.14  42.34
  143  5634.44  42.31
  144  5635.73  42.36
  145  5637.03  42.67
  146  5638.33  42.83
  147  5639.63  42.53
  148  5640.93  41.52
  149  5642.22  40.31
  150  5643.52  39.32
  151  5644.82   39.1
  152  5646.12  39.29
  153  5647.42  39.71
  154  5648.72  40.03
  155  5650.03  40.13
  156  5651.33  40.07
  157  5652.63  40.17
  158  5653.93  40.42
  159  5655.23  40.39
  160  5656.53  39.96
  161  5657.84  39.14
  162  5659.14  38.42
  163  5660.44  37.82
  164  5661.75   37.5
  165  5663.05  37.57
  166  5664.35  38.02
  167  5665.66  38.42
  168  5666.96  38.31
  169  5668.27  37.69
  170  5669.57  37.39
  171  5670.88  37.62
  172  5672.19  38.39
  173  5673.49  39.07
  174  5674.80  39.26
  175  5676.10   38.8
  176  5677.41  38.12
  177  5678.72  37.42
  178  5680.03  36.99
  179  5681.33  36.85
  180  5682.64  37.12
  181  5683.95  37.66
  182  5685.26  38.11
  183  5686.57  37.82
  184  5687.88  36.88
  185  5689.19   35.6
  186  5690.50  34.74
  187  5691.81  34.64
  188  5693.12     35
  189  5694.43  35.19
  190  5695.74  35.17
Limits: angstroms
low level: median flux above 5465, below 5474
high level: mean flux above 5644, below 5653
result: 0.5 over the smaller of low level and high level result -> 0.0128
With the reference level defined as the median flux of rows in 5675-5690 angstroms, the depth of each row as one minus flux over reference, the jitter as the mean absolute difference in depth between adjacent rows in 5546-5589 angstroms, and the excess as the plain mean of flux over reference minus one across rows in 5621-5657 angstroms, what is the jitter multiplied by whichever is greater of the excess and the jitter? 0.0009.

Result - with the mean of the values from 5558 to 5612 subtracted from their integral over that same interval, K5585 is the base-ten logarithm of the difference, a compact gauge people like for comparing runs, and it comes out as 3.37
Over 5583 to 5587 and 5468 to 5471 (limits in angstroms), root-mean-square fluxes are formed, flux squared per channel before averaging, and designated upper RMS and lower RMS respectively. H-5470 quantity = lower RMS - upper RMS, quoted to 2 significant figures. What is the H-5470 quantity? -4.5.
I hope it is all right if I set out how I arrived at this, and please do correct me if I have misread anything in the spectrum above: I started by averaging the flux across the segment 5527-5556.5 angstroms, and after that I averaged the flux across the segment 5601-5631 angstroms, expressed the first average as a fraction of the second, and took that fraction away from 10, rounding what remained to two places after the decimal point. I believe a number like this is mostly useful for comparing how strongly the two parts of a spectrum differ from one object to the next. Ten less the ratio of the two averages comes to 8.95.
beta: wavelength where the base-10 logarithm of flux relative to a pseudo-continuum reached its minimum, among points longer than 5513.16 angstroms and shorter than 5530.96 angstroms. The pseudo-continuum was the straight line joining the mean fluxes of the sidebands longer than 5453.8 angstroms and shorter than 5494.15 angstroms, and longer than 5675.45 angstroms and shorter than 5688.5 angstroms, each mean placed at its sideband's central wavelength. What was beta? 5513.79 angstroms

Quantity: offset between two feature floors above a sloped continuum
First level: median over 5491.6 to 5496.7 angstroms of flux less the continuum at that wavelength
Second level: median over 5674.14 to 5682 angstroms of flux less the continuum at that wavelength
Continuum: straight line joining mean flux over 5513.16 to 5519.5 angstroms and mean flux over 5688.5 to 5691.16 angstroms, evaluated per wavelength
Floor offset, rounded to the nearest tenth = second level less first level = 8.7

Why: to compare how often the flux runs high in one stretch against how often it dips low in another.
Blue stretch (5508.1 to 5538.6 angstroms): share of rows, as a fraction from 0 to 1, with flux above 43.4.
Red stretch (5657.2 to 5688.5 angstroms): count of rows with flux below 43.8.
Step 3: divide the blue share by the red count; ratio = 0.042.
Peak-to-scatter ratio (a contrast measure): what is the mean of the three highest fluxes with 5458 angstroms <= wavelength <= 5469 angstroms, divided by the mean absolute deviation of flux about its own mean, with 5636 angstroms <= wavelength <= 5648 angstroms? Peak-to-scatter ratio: 28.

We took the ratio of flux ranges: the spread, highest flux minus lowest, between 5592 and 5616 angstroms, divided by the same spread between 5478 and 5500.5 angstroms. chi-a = 0.98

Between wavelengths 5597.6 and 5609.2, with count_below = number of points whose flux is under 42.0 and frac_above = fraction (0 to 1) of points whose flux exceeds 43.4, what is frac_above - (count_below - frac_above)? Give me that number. 2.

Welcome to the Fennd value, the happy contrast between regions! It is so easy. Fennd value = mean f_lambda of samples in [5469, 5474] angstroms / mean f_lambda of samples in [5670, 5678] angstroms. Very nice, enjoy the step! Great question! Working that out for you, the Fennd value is 1.02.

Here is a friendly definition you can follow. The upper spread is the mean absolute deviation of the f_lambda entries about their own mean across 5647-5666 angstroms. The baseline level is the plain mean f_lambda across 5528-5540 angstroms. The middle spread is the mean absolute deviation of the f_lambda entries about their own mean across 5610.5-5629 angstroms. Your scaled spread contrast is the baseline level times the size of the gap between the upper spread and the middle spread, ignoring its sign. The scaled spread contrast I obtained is 19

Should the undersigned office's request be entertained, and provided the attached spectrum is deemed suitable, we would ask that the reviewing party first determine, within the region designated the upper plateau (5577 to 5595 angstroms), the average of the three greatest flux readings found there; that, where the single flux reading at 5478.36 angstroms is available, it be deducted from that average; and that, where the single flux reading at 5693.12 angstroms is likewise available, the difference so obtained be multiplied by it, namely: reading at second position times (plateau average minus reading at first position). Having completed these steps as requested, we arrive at 217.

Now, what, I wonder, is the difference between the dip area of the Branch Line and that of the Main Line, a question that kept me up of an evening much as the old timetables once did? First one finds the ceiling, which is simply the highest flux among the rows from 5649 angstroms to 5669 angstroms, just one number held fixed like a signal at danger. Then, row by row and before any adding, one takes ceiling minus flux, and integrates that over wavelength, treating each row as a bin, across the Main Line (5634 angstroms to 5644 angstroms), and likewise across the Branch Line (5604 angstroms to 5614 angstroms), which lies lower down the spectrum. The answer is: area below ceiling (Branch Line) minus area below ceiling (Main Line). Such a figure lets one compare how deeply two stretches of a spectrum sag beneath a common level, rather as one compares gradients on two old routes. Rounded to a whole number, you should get -20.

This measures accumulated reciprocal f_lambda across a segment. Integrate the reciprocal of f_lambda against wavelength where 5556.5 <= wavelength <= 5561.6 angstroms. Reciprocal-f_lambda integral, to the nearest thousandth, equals 0.116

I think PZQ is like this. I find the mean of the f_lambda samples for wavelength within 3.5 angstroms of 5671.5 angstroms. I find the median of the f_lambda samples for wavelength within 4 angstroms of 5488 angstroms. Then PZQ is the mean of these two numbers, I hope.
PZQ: 39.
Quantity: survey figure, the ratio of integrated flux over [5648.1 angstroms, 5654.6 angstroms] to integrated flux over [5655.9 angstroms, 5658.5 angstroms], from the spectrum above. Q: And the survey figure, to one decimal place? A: 2.5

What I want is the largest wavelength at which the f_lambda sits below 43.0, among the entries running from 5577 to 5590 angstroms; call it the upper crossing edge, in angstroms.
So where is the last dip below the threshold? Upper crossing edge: 5578.92 angstroms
